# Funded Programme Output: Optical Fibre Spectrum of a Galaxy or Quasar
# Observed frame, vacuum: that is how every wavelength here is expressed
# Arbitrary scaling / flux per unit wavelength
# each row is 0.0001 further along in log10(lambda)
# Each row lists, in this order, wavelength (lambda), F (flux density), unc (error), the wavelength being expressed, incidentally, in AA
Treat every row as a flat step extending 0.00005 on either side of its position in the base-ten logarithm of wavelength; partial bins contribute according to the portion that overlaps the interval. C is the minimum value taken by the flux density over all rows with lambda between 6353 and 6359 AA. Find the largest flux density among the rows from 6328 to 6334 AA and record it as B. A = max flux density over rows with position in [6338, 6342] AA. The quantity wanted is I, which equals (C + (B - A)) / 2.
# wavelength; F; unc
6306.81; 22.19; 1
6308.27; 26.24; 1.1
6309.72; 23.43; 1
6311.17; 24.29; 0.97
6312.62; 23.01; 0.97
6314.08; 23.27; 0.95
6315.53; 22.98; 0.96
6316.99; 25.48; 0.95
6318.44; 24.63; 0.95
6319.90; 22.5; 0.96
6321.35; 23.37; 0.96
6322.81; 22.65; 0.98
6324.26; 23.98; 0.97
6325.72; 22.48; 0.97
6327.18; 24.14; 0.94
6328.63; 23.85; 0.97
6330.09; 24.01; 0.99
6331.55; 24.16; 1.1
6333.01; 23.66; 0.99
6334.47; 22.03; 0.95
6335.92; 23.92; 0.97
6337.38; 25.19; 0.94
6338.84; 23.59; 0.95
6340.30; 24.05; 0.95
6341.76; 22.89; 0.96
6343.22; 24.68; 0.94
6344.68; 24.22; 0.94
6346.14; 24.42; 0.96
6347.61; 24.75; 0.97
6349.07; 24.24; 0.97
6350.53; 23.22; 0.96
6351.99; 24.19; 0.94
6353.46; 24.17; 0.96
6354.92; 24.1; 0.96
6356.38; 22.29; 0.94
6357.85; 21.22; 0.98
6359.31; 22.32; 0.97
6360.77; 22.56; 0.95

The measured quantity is 10.7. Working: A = 24.05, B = 24.16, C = 21.22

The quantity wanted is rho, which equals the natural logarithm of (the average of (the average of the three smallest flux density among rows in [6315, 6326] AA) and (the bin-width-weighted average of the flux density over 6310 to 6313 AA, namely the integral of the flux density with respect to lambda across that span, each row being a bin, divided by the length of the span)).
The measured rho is 3.142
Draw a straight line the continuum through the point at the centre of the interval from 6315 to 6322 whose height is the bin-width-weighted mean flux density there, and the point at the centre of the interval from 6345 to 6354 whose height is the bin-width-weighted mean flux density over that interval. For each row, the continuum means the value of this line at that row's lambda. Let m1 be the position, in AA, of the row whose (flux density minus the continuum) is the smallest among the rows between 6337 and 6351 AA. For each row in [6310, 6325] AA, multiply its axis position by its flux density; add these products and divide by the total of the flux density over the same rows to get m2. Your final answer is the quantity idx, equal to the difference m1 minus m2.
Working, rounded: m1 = 6341.76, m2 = 6317.7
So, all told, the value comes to 24.1 AA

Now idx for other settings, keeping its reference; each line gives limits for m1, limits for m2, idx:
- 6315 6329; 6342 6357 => -24.0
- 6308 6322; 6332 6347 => -19.7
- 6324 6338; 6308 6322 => 19.7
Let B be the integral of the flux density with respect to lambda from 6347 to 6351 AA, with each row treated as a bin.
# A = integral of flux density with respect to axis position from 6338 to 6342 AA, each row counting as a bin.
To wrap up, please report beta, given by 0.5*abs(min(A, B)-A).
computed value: 0.0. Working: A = 95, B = 97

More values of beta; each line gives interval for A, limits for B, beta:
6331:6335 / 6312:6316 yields 0.4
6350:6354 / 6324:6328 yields 0.7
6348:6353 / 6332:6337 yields 1.3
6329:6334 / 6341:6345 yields 11.7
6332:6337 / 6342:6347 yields 0.0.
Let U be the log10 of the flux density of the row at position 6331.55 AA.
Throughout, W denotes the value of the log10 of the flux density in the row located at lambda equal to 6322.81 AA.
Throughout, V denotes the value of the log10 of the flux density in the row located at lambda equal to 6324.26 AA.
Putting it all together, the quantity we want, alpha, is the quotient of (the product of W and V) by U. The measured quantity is 1.35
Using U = 1.38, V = 1.380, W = 1.36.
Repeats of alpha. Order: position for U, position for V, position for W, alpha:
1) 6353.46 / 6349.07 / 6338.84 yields 1.37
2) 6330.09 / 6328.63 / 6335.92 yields 1.38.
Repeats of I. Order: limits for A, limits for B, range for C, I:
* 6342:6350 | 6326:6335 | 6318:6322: 11.0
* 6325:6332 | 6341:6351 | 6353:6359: 10.9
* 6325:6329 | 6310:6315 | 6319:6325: 11.3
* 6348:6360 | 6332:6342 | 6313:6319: 12.0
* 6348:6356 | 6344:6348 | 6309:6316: 11.7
